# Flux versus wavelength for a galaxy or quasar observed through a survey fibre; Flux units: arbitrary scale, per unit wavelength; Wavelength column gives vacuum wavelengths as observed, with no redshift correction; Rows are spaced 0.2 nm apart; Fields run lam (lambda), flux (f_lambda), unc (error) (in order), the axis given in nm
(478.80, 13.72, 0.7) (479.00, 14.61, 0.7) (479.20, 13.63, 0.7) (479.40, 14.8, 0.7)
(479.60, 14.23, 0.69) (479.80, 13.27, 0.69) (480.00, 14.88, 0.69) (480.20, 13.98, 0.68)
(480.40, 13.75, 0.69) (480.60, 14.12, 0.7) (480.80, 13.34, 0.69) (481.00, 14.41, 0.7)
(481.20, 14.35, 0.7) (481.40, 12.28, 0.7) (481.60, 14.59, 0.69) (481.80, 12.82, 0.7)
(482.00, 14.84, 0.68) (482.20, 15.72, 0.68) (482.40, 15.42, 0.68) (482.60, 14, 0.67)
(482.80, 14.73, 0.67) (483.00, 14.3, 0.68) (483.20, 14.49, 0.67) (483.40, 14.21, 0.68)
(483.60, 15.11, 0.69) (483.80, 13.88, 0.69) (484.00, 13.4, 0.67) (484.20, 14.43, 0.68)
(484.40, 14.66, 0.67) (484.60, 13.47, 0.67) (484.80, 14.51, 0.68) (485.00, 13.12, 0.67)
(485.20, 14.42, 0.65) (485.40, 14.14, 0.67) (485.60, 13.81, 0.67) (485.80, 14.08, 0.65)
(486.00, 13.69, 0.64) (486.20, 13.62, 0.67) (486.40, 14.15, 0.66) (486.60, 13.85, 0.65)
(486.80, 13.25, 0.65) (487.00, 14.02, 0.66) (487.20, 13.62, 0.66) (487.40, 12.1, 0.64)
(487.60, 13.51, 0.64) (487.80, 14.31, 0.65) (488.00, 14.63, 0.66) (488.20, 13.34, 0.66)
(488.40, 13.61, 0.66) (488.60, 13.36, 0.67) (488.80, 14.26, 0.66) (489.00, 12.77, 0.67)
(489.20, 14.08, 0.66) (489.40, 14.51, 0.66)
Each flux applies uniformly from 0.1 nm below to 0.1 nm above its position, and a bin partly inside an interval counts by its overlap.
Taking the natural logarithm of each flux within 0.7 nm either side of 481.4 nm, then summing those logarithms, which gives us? 18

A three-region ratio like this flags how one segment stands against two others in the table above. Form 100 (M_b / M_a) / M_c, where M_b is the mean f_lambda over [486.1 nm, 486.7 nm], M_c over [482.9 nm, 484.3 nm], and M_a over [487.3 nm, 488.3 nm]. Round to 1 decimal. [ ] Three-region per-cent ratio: 7.2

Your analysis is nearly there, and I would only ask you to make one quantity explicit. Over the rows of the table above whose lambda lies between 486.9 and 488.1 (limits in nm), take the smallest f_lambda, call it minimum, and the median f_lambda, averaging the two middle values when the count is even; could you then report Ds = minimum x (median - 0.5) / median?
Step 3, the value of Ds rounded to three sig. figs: 11.7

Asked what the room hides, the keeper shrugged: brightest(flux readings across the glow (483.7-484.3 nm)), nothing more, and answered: 14.43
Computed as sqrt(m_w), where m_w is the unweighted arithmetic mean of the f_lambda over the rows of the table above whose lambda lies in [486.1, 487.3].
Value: 3.71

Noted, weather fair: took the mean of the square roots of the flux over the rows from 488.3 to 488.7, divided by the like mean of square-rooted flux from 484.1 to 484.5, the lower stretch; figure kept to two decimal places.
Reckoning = 0.96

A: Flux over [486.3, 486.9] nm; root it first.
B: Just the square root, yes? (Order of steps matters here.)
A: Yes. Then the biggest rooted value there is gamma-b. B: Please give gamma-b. 3.76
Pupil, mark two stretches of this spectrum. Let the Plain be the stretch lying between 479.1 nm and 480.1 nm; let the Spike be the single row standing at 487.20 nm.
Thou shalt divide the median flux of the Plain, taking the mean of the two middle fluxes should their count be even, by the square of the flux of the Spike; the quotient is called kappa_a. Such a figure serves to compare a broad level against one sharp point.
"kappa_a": 0.077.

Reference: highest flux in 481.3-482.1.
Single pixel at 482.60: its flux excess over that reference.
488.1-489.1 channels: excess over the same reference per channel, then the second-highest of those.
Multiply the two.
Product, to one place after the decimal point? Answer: 1.0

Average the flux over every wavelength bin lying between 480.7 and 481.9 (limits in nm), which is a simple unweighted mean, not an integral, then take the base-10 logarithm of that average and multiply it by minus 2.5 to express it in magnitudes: -2.84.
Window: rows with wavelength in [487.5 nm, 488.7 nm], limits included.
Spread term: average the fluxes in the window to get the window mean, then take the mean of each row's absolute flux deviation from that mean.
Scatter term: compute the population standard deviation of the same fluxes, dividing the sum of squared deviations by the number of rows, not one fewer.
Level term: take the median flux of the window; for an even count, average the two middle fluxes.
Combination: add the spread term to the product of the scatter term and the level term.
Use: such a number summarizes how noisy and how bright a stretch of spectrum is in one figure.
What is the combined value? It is 7.2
